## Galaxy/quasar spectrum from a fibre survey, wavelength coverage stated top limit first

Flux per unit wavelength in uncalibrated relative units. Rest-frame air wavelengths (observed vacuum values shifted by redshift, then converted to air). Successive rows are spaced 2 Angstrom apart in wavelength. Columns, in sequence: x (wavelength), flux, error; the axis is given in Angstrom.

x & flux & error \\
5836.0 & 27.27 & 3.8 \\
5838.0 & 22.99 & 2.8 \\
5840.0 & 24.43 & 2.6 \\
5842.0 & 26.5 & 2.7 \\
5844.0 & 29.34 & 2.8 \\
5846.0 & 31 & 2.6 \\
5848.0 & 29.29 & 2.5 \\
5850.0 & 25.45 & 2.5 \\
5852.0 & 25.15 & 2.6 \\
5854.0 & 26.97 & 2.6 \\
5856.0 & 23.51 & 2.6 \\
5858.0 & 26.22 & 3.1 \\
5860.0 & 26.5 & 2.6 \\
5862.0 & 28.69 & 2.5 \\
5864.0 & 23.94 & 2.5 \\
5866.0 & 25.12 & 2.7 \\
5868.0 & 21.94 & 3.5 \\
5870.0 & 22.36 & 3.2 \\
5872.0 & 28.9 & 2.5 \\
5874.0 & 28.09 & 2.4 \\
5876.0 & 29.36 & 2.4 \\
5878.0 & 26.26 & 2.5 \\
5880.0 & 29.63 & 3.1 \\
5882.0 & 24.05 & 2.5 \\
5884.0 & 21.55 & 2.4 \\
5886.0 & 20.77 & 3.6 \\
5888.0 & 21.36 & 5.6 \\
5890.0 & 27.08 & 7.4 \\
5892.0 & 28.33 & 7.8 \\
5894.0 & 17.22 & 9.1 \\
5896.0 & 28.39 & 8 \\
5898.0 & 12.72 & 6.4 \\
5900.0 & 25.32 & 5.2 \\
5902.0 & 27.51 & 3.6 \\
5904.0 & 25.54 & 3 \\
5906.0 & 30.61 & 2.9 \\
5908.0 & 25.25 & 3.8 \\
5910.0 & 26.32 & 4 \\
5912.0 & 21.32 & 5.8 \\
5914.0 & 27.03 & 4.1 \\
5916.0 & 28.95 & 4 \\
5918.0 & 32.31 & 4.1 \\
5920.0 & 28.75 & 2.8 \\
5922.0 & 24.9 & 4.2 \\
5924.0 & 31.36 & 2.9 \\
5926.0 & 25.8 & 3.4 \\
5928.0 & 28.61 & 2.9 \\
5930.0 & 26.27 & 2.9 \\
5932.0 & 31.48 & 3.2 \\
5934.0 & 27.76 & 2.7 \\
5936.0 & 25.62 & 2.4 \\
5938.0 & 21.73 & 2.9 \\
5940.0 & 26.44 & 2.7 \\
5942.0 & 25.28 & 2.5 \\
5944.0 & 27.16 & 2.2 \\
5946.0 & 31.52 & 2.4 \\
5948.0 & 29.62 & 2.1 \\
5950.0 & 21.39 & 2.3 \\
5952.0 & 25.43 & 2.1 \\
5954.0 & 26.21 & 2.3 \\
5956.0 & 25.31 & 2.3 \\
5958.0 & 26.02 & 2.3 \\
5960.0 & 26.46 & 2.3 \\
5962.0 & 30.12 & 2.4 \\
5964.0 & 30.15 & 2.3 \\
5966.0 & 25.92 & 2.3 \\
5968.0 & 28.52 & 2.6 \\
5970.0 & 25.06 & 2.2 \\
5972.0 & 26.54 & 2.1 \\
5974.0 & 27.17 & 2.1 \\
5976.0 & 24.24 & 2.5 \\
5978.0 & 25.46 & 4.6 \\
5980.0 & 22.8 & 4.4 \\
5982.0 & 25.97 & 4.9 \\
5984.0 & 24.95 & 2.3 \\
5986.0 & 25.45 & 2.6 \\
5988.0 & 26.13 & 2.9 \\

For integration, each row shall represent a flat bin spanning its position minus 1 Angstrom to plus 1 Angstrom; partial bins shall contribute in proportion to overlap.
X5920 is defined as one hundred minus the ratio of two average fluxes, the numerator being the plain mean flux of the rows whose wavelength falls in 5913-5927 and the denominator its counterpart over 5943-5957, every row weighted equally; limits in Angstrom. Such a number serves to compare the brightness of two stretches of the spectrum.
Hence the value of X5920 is 98.9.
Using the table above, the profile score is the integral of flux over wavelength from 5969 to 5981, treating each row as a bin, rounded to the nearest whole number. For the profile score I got 303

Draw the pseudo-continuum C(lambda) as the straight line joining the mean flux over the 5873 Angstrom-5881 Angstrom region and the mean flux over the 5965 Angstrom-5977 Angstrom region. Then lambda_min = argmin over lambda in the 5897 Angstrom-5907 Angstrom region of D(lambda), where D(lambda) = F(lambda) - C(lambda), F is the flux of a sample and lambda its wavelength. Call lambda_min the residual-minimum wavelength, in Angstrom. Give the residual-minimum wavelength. 5898.0 Angstrom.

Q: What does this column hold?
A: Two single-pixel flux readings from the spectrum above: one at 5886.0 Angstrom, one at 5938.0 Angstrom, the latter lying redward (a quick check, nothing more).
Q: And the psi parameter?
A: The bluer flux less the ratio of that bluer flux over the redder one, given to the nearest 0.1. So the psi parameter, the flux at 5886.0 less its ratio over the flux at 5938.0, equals 19.8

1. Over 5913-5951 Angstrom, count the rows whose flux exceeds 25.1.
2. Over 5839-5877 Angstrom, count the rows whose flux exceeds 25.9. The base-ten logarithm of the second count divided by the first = -0.16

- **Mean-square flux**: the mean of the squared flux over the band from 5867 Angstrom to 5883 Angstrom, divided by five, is 140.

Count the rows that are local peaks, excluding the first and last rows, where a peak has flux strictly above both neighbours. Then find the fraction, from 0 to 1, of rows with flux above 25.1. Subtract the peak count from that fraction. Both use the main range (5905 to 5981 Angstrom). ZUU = -11.2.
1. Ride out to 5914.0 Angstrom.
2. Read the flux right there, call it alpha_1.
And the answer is 27.03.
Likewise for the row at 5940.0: 26.44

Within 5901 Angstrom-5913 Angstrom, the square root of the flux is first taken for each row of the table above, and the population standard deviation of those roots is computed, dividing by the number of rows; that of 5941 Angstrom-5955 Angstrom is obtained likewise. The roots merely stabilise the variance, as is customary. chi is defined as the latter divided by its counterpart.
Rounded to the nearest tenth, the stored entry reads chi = 1.1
